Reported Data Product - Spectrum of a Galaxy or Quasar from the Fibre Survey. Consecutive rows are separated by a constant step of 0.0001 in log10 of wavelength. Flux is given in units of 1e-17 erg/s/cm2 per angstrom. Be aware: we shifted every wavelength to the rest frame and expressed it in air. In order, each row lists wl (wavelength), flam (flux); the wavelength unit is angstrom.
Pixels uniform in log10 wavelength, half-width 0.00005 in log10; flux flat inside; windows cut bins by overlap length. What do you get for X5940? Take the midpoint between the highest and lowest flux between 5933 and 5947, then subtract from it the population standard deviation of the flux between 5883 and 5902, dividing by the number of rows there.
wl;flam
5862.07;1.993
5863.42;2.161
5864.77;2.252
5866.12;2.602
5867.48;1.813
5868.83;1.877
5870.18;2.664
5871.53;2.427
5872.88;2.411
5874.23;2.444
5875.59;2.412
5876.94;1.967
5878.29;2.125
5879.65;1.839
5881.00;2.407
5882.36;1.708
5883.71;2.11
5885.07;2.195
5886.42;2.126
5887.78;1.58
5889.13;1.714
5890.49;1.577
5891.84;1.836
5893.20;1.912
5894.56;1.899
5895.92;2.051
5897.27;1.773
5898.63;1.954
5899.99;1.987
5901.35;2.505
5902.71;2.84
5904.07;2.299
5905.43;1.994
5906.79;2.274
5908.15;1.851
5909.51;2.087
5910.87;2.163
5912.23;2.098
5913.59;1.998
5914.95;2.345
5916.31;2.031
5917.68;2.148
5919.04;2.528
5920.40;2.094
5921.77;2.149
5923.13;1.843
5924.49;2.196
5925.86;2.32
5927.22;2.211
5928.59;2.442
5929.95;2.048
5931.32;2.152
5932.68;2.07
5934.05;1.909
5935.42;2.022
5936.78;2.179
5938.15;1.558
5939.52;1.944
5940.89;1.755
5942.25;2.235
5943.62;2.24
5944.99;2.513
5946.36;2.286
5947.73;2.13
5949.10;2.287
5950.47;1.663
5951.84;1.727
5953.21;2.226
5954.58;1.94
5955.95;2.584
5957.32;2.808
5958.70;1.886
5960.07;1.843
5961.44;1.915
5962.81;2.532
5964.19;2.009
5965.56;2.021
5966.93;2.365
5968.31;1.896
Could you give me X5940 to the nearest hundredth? 1.79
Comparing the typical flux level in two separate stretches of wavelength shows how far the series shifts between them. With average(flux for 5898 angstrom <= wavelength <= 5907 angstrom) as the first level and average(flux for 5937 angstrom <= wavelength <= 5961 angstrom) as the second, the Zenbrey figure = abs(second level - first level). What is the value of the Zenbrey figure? 0.17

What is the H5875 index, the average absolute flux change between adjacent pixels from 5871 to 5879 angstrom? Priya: 0.14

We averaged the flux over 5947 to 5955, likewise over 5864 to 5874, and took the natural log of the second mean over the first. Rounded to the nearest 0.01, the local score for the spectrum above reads 0.14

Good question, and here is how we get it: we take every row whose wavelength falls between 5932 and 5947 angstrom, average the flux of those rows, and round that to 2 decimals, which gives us 2.06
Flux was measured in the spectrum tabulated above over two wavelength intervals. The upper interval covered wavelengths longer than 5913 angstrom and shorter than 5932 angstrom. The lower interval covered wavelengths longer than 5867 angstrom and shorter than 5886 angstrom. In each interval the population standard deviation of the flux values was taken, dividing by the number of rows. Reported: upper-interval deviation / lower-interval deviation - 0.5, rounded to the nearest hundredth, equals 0.12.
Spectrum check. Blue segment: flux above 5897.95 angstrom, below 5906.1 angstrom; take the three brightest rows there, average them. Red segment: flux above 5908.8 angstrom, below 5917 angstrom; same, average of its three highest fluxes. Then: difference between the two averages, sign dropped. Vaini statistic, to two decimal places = 0.35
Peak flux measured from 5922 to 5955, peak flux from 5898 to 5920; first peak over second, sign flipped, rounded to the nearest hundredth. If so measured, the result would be -0.88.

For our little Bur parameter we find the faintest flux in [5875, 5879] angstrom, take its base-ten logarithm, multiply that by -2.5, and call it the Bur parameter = -0.73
